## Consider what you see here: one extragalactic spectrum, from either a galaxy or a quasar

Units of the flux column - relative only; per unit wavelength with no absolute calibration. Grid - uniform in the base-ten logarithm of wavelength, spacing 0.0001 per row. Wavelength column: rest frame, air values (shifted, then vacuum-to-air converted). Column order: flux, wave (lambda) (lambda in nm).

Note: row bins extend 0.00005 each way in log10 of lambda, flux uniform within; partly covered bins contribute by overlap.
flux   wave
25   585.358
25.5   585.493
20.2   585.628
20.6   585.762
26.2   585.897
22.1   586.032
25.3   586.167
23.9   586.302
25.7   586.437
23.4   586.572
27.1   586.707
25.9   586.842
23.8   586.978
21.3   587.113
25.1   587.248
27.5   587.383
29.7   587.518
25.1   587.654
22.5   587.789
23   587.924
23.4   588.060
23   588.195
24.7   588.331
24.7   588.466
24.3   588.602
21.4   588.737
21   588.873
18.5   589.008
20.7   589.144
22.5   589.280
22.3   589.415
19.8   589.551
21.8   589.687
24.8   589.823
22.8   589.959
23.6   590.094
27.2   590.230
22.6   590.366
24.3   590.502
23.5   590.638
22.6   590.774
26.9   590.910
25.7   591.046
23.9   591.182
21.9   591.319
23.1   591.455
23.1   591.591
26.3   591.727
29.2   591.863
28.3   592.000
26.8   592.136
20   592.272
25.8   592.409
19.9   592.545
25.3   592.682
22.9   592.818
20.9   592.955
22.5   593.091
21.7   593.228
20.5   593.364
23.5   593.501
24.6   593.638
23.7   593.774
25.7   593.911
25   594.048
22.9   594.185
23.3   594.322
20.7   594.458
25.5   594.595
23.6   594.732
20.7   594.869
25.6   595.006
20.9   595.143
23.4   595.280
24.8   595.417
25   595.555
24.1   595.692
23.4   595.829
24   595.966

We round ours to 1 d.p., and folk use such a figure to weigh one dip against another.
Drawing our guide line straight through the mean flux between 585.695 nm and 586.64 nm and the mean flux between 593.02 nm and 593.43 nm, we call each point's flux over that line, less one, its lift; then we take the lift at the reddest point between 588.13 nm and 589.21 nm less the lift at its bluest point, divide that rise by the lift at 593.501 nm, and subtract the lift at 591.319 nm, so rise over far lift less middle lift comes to -0.9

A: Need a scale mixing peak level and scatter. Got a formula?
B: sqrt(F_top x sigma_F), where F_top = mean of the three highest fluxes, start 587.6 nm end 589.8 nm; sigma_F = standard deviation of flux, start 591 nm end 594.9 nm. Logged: 7.7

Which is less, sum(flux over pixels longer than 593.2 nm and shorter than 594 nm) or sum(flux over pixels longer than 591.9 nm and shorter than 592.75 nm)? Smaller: 140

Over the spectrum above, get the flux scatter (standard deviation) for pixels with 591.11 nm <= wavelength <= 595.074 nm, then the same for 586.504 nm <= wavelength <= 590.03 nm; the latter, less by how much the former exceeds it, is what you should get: 2.5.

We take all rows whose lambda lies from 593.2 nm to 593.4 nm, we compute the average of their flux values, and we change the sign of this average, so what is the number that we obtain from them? -21.1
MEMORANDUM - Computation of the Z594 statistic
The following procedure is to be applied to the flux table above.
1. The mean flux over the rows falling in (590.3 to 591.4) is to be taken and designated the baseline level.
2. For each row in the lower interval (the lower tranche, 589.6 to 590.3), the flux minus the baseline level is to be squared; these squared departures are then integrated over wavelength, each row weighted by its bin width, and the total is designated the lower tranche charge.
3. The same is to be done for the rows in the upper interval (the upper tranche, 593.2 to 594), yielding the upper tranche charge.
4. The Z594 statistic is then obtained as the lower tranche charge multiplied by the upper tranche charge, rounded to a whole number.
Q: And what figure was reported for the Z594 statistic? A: 7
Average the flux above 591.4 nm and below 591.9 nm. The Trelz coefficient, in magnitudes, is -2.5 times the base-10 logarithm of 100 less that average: -4.68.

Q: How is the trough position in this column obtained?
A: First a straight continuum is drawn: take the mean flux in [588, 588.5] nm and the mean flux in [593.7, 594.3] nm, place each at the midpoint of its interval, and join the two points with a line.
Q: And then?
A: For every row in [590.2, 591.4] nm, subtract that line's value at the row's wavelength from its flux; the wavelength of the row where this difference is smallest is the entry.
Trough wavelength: 591.319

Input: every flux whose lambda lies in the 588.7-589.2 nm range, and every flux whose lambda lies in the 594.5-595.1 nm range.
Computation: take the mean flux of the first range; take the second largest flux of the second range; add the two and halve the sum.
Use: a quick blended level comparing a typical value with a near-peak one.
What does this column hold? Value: 22.9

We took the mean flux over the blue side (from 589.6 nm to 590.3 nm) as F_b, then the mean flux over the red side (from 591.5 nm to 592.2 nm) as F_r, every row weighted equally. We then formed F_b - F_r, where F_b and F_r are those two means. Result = -2.7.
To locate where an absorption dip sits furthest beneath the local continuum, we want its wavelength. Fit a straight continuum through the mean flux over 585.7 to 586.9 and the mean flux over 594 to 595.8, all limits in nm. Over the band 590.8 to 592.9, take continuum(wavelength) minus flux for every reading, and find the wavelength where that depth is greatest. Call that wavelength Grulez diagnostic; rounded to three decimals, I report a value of 592.545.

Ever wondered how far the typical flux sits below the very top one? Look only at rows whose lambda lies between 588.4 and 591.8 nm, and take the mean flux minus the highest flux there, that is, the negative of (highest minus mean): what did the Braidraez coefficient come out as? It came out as -4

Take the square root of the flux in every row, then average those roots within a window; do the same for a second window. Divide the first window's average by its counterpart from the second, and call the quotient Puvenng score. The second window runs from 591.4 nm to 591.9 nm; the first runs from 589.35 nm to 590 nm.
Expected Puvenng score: 0.94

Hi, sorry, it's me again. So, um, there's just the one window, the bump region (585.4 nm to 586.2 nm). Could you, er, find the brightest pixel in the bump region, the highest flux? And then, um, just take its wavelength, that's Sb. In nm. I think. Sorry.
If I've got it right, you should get 585.897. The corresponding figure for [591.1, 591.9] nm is 591.863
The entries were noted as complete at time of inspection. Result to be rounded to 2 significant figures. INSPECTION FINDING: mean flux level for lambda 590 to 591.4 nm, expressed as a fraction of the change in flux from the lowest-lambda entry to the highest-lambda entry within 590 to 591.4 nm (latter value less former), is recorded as -14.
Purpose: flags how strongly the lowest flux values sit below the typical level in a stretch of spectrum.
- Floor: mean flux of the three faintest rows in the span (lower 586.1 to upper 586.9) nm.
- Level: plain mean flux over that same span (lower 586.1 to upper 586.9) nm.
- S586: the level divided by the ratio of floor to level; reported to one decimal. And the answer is 26.3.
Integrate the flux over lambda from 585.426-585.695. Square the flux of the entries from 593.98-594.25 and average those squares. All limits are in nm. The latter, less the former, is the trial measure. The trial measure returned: 569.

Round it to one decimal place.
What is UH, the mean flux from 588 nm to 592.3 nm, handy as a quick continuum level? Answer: 23.6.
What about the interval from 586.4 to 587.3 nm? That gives 24.6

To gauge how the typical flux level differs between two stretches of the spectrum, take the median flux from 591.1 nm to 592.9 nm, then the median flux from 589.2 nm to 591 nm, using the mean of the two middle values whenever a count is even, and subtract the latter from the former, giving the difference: 1.1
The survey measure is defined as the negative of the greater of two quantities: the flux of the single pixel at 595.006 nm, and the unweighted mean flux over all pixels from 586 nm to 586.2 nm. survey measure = -25.6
